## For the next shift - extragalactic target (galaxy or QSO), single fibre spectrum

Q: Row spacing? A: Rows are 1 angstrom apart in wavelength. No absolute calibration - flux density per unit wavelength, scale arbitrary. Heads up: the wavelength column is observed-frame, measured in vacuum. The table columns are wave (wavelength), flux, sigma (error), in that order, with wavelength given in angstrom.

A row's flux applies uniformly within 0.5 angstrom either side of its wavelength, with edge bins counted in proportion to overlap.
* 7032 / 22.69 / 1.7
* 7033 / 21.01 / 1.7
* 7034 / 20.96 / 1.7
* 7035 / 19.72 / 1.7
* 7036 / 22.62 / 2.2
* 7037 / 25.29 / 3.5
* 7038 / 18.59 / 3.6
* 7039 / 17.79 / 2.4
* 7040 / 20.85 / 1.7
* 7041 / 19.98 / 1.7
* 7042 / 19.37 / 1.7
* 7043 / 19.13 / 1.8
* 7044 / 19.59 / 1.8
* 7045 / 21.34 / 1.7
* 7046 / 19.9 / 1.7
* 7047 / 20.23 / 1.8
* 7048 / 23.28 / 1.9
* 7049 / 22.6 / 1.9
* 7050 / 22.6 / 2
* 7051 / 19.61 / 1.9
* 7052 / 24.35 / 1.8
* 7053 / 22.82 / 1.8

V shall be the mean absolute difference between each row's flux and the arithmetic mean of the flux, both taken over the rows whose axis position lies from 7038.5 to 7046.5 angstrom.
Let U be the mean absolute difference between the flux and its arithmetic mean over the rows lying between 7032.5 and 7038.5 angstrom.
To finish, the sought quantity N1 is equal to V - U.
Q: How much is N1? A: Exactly -0.95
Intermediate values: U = 1.73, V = 0.8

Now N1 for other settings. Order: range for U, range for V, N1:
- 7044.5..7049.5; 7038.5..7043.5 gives -0.38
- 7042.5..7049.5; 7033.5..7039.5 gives 0.81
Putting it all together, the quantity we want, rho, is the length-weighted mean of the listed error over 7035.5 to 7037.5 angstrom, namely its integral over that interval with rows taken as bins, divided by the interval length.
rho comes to 2.85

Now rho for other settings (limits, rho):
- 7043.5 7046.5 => 1.73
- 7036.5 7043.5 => 2.34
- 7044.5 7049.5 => 1.80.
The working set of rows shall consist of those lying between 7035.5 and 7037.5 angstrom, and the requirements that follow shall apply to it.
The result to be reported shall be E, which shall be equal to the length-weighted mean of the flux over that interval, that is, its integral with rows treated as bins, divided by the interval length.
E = 24.0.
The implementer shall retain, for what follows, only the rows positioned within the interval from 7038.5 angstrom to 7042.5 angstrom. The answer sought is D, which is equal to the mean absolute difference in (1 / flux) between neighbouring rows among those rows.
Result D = 0.0040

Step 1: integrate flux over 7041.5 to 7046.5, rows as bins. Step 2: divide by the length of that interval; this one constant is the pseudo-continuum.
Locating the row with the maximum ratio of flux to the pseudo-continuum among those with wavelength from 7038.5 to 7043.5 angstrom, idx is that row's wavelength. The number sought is 7040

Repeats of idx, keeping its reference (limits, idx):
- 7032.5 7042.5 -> 7037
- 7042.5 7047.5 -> 7045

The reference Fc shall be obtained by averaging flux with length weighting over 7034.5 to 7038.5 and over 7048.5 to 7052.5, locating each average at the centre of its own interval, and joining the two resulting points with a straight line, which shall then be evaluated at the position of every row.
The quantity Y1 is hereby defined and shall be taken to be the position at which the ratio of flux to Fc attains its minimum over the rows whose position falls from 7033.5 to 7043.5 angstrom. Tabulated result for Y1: 7039 angstrom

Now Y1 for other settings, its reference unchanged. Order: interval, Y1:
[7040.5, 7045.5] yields 7043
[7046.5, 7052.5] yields 7051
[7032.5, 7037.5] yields 7035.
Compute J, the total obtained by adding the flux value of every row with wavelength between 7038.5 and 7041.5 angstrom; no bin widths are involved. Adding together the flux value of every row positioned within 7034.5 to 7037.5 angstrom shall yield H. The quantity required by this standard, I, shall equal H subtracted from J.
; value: -9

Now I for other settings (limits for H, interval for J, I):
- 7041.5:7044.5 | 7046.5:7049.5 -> 8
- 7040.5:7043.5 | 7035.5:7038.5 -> 8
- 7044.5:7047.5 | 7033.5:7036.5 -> 2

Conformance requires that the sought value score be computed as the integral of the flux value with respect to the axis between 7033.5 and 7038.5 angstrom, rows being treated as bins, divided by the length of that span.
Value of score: 21.4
